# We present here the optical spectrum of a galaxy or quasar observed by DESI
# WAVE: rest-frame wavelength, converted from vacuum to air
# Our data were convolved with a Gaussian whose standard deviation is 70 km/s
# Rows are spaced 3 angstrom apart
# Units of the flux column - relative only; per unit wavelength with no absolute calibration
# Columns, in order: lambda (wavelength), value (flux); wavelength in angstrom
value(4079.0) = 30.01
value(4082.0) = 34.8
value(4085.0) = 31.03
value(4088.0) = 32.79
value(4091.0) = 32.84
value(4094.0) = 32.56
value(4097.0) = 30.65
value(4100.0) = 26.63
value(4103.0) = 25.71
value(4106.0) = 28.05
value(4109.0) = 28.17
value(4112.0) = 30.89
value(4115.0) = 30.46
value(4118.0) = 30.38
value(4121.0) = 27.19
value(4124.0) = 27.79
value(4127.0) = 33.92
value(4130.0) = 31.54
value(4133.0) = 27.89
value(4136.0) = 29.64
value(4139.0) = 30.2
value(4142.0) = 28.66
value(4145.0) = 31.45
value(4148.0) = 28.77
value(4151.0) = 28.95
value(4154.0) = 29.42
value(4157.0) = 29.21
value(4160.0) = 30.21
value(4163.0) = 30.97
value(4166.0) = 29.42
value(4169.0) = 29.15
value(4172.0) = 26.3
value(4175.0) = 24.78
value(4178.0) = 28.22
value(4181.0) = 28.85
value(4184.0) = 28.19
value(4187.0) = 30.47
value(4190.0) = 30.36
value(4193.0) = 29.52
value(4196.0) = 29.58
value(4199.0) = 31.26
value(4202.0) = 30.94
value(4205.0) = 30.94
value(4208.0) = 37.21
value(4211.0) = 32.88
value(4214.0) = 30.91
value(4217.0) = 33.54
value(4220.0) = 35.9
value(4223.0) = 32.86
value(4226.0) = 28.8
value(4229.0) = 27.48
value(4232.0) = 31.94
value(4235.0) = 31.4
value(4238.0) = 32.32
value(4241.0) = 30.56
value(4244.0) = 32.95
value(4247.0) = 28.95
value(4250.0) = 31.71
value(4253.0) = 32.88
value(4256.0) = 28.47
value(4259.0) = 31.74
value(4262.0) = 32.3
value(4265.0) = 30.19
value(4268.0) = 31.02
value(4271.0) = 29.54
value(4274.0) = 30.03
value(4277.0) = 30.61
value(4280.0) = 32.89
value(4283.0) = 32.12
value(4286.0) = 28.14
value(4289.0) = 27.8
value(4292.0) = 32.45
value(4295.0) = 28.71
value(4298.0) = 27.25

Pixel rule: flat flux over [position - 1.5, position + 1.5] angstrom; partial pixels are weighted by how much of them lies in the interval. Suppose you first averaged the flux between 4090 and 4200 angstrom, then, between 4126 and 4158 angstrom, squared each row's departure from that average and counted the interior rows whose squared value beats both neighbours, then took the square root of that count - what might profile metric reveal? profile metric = 1.4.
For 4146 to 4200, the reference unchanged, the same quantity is 1.7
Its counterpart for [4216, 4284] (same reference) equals 2.8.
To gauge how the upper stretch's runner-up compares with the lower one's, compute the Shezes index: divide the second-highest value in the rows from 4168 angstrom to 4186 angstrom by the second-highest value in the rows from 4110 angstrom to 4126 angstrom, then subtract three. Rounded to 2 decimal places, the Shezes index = -2.05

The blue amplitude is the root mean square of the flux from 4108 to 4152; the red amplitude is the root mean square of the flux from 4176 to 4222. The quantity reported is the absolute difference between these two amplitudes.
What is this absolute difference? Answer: 1.6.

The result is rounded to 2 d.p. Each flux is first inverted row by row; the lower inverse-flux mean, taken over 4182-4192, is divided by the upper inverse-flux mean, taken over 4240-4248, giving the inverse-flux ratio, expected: 1.04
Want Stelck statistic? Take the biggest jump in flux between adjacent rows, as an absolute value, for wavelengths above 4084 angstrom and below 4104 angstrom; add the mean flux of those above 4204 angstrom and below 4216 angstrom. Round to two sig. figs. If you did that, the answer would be 37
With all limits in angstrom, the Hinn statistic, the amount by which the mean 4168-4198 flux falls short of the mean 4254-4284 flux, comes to 2.3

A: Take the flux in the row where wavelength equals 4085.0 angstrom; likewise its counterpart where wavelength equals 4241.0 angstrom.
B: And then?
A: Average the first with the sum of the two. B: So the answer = 46.3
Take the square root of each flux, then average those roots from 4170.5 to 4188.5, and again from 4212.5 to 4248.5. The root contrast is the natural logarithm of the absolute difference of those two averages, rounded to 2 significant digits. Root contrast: -1.1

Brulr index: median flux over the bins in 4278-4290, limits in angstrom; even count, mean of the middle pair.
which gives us 30.1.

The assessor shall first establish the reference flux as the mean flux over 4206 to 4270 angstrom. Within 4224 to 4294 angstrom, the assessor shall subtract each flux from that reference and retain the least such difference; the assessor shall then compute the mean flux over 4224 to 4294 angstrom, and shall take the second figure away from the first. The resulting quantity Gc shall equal -32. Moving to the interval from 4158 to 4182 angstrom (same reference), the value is -28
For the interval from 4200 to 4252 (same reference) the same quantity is -37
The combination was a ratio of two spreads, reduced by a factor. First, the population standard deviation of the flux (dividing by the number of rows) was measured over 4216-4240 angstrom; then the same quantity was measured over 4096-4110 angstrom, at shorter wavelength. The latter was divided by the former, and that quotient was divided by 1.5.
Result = 0.45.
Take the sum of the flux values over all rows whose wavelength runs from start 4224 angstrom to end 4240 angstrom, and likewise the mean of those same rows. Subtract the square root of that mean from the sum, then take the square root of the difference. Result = 12.1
